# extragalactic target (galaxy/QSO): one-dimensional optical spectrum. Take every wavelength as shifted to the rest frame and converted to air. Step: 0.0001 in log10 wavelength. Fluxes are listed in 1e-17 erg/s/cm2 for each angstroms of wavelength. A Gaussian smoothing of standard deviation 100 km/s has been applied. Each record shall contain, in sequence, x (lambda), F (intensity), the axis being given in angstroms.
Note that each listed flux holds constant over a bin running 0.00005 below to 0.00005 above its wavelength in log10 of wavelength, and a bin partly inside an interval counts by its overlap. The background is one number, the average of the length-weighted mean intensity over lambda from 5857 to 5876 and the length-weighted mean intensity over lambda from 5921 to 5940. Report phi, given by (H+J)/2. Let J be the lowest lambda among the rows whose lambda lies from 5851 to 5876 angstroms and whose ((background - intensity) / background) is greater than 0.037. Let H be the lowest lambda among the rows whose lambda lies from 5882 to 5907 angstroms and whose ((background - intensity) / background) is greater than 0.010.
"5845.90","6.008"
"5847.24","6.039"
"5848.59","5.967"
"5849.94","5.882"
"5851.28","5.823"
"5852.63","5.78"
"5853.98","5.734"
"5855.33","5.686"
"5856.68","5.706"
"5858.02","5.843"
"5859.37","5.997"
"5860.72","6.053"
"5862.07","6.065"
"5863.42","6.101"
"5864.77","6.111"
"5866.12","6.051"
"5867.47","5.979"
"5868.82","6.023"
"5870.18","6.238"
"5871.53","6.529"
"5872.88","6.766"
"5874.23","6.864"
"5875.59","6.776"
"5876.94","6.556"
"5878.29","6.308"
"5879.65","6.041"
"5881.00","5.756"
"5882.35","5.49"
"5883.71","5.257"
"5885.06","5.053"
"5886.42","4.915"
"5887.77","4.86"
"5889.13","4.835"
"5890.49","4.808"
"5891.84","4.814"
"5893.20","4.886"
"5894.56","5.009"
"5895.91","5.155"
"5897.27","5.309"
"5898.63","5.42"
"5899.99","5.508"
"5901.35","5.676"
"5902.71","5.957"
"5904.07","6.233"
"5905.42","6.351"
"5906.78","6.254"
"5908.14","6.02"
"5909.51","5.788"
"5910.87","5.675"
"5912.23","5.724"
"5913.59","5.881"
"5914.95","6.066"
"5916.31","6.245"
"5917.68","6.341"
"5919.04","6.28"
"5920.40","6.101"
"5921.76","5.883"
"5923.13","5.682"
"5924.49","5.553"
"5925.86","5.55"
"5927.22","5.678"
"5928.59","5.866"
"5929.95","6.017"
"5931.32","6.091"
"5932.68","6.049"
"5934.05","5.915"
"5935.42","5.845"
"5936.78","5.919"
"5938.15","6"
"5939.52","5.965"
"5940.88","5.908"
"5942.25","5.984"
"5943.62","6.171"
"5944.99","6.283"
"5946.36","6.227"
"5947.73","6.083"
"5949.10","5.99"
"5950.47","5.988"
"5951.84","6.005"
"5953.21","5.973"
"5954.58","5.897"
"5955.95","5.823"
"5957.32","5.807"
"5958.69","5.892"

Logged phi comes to 5867.5 angstroms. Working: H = 5882.35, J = 5852.63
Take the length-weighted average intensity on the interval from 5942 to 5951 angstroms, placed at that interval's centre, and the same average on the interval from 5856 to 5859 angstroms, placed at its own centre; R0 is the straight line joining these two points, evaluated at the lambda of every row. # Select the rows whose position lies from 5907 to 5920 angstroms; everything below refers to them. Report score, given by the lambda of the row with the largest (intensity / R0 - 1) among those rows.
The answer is 5917.68 angstroms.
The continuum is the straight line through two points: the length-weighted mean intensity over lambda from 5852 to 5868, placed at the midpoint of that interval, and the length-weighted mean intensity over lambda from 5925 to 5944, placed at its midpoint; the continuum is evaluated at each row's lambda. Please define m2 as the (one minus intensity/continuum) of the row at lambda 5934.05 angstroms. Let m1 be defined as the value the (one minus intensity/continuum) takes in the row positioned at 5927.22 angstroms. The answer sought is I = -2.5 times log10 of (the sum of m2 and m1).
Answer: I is 3.5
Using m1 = 0.04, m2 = 0.00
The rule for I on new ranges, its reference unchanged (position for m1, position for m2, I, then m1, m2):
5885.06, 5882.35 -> 1.6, 0.15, 0.07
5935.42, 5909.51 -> 3.6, 0.01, 0.02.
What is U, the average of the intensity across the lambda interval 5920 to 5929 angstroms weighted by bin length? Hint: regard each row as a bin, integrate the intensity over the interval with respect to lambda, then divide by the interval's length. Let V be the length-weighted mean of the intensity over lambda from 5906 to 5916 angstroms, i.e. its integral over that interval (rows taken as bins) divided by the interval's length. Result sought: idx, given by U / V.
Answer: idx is 0.97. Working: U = 5.74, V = 5.93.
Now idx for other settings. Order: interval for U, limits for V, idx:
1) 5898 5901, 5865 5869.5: 0.91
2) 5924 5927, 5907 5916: 0.94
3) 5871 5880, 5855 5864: 1.11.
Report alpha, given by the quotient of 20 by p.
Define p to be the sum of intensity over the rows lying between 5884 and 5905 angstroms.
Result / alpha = 0.255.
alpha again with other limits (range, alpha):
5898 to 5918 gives 0.224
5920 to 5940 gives 0.227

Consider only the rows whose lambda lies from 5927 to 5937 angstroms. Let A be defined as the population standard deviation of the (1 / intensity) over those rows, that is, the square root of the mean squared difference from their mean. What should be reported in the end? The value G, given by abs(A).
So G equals 0.004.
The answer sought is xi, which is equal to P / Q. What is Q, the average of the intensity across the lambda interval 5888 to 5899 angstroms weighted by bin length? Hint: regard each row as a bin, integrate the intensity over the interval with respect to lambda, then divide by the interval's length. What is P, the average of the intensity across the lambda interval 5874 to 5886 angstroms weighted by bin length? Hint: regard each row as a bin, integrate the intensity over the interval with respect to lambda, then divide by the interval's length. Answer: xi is 1.19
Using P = 5.95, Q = 5.01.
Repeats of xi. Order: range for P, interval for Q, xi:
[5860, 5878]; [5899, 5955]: 1.06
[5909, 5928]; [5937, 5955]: 0.98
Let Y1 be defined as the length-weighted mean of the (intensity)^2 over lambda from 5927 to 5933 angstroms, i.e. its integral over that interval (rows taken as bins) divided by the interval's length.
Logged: 35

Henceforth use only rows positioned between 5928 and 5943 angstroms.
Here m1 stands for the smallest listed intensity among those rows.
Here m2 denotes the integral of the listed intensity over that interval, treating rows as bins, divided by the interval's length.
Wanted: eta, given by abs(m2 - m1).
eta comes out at 0.1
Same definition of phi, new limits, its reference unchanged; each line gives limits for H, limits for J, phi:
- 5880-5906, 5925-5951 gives 5903.4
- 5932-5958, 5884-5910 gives 5909.6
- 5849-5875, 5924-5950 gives 5887.2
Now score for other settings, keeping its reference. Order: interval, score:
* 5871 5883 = 5874.23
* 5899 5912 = 5905.42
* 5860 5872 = 5871.53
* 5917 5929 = 5917.68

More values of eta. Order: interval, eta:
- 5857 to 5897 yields 1.0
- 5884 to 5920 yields 0.8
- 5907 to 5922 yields 0.3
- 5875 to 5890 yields 0.8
